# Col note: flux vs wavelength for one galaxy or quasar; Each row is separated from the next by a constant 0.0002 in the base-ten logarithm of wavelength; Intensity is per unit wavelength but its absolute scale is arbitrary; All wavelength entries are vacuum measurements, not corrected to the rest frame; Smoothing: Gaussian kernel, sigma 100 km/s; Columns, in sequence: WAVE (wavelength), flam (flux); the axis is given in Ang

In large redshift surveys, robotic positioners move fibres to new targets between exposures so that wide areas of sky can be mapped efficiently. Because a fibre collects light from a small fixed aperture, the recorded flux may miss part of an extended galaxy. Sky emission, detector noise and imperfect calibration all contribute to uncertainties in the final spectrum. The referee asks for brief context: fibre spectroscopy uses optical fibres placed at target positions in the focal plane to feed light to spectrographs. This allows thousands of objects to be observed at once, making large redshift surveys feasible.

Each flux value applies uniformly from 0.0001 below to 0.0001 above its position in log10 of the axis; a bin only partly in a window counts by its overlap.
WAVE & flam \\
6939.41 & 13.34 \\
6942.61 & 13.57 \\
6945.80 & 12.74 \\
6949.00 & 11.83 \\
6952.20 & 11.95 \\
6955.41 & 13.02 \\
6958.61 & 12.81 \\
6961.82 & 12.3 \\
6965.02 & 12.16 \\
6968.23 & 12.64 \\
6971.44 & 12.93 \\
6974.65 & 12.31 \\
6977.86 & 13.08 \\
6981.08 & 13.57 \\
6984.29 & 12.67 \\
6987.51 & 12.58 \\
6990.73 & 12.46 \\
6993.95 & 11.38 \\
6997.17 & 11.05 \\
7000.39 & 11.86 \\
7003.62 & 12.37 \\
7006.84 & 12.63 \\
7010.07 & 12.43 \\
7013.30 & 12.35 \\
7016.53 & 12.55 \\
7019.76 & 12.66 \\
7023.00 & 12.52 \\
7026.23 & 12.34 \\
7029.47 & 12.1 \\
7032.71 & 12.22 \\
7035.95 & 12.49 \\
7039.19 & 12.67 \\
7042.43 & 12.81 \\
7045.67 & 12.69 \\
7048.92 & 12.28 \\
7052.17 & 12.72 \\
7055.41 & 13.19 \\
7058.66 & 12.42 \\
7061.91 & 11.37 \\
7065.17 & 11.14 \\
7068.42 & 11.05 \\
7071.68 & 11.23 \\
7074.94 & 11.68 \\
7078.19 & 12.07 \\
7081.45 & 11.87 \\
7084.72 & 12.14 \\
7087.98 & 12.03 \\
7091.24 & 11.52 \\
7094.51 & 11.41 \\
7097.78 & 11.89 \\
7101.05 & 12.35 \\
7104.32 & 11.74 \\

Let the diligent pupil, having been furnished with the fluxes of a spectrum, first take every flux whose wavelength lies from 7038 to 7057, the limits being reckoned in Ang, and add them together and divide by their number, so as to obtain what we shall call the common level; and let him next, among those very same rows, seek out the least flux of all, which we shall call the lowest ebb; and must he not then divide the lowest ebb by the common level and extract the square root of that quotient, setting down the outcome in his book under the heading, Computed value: 0.982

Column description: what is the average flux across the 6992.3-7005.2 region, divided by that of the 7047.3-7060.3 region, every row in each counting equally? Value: 0.92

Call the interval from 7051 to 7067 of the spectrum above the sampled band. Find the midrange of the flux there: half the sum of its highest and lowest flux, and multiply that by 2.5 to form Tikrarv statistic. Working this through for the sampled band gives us 30.4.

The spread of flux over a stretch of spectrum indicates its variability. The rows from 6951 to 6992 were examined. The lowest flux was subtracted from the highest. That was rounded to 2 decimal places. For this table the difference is 1.62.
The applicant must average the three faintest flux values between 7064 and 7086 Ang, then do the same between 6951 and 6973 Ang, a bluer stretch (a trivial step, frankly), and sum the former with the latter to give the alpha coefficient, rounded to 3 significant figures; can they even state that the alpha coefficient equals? 23.3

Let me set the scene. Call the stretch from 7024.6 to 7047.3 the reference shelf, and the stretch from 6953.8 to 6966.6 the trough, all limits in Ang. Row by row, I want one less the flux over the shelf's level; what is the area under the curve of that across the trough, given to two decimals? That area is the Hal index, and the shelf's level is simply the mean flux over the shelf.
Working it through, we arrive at -0.10 Ang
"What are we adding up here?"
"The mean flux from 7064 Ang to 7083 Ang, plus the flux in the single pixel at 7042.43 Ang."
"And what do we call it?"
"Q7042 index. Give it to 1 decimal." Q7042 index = 24.3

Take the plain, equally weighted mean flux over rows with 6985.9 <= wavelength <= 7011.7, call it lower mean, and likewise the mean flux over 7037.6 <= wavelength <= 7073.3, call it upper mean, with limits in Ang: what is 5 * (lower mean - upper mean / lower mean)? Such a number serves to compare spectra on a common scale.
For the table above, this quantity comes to 55.5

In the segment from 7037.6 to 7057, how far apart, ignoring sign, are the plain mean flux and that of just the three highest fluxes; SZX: 0.18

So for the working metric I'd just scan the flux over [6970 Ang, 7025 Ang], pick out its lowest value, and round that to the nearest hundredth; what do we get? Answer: 11.05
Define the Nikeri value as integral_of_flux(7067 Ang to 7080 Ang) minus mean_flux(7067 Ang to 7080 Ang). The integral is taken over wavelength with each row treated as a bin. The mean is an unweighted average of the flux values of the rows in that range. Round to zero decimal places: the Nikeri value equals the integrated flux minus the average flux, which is 138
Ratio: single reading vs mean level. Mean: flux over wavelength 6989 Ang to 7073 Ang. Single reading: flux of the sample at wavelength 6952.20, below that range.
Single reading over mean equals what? 0.98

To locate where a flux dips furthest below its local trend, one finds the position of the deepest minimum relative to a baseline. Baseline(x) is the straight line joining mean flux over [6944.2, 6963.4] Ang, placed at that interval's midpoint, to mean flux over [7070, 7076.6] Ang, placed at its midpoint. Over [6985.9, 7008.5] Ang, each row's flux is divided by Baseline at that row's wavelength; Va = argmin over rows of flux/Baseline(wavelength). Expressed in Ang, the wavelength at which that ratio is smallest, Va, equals 6997.17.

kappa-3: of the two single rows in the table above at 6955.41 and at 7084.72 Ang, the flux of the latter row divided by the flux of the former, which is 0.93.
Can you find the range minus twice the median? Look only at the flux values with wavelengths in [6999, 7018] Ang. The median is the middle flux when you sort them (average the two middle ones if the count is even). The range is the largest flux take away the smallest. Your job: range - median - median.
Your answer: -24.0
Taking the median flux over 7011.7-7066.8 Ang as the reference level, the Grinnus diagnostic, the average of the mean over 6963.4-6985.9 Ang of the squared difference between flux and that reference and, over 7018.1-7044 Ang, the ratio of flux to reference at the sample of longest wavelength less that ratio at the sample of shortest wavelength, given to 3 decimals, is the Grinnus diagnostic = 0.142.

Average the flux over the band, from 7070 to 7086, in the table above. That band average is 11.8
